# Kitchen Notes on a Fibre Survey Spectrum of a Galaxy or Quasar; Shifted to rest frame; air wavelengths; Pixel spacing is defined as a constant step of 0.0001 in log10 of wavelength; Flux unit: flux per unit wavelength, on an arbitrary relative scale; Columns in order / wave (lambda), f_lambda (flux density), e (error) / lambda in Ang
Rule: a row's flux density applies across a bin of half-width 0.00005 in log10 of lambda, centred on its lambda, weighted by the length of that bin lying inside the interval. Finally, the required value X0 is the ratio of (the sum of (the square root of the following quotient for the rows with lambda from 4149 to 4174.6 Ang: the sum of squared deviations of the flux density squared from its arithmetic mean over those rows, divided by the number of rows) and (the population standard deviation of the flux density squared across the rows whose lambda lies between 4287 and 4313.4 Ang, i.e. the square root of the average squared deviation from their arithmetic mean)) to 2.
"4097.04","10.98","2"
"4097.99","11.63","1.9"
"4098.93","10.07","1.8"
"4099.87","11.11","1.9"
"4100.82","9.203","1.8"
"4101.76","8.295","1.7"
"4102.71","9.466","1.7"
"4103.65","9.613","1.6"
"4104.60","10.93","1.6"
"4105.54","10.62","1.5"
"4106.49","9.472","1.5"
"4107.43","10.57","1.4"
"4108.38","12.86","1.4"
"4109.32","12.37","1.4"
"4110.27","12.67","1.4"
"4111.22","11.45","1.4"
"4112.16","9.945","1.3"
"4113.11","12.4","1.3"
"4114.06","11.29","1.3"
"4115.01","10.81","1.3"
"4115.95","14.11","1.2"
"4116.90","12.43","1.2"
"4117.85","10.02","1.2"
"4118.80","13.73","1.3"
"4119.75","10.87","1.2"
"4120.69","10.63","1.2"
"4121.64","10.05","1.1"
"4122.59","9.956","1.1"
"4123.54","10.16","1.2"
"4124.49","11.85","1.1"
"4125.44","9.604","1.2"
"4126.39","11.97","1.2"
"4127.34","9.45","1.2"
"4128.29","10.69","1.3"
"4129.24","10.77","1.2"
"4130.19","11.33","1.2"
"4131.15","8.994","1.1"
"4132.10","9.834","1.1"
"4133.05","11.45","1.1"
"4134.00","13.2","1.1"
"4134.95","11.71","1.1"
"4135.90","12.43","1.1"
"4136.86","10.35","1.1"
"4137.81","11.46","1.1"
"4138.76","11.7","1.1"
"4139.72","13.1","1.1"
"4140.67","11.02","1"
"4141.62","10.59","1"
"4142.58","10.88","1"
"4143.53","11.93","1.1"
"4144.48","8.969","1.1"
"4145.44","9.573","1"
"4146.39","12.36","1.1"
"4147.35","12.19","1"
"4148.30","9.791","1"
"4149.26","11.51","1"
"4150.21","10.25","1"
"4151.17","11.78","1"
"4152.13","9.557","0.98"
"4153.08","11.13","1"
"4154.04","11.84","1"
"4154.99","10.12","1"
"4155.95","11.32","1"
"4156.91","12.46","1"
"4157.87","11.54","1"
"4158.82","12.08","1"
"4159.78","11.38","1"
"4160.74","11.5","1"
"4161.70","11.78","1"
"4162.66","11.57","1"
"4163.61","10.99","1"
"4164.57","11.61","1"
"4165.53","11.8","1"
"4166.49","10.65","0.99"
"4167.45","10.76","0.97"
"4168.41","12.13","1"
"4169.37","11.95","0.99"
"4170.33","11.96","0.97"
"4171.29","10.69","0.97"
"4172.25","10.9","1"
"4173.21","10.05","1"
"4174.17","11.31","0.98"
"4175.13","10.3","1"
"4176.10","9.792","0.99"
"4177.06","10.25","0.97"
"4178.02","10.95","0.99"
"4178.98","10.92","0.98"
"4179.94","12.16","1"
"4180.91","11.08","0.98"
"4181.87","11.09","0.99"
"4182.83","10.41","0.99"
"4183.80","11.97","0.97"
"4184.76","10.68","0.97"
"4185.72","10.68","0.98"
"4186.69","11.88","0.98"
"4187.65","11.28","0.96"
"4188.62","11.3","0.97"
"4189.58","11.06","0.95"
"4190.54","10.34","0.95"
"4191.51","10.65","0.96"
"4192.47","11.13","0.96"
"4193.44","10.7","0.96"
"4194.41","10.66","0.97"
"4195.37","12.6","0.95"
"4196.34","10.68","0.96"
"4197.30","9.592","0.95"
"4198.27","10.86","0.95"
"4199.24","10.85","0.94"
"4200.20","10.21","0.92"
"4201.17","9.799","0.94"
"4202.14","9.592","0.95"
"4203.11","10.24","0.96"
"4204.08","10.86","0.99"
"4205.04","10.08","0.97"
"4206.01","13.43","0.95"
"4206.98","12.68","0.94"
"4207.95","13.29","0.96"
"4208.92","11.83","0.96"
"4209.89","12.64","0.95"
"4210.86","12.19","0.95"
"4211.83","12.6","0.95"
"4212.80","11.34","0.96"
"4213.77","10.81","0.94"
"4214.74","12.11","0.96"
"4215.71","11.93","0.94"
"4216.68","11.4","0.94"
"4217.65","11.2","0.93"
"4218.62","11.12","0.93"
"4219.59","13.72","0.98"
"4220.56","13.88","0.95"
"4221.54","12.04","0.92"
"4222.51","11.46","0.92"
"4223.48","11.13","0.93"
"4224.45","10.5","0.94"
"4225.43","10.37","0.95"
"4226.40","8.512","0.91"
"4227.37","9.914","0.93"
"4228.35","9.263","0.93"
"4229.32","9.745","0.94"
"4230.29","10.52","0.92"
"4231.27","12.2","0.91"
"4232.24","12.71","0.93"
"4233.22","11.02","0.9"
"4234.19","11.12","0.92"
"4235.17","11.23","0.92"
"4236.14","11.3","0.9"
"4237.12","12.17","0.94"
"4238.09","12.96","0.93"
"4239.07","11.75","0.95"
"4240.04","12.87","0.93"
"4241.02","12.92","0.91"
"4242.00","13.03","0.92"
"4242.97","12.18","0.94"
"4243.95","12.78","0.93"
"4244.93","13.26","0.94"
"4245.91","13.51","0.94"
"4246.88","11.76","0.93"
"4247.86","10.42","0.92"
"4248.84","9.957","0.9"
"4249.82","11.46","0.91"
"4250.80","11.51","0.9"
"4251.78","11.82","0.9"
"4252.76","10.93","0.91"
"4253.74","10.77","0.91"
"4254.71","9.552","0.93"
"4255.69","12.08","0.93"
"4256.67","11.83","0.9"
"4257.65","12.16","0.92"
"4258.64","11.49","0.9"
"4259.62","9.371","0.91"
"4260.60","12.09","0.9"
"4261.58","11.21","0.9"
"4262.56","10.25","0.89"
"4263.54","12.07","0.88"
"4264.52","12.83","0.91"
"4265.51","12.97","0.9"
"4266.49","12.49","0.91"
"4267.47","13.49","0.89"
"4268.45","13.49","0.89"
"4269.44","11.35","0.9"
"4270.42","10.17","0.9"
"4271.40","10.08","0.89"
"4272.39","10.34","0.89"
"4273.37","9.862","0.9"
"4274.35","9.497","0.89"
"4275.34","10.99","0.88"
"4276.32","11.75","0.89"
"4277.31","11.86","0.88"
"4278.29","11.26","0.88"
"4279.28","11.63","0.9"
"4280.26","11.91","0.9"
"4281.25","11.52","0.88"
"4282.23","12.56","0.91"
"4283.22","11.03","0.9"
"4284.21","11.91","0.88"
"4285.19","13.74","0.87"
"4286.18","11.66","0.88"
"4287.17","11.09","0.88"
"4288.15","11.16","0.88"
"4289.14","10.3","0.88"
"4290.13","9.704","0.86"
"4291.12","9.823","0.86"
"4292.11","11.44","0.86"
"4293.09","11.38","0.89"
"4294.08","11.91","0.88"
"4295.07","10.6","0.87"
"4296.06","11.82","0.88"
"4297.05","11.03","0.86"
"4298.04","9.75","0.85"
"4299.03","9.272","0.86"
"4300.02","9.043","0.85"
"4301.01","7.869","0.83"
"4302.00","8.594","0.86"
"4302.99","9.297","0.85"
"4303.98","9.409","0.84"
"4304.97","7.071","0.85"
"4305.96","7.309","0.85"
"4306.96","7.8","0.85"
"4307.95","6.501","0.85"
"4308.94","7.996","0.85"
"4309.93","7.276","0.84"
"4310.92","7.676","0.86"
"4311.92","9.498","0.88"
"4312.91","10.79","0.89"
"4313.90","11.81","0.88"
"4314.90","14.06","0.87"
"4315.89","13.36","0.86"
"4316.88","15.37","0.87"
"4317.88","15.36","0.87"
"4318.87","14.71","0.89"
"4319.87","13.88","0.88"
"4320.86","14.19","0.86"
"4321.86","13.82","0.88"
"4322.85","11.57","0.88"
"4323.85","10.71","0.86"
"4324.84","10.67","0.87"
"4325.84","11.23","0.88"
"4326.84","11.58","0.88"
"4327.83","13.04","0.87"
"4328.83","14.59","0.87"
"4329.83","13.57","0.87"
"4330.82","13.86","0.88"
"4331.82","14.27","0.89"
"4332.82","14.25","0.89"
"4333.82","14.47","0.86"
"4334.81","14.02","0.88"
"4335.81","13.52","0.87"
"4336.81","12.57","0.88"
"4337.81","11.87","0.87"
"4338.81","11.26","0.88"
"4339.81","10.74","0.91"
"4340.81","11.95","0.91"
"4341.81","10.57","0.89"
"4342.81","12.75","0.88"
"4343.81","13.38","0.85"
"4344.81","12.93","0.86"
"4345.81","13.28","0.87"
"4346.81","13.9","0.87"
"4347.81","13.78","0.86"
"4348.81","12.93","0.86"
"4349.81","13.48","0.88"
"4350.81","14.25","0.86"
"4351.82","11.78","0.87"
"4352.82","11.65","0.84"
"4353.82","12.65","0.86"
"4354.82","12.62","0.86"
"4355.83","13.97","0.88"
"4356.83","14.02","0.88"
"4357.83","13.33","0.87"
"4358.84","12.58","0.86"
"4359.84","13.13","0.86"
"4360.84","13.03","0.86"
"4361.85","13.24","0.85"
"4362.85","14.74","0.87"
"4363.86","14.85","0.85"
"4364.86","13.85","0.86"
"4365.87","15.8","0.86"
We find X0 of 22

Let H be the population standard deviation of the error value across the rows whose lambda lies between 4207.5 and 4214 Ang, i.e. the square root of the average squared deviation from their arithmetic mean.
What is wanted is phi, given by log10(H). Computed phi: -2.2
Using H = 0.007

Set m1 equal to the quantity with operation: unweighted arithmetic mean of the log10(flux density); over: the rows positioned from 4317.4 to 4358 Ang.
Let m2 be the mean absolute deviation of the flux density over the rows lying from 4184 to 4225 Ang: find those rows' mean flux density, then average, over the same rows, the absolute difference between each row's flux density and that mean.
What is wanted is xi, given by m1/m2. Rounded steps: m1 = 1.11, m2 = 0.86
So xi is 1.3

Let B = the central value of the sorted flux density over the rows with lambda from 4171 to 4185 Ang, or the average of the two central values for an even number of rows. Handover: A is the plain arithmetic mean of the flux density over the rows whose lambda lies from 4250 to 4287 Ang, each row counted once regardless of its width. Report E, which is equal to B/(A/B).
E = 10.3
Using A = 11.5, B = 10.9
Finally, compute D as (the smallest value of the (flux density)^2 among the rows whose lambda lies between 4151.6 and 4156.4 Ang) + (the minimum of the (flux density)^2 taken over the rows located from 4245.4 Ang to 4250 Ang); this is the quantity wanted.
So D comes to 190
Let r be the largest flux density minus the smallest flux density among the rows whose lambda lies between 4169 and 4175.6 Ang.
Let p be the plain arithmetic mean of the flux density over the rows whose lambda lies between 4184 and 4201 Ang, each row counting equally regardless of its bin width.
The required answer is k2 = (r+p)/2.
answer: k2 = 6.4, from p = 10.9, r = 1.9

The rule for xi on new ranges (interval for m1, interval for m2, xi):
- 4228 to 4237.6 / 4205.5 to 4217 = 1.7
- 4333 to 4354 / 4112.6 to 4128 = 0.9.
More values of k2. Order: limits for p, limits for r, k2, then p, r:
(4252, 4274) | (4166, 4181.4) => 6.9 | 11.4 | 2.4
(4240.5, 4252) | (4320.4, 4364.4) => 8.2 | 12.1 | 4.3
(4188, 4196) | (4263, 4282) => 7.5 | 11.1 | 4.0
